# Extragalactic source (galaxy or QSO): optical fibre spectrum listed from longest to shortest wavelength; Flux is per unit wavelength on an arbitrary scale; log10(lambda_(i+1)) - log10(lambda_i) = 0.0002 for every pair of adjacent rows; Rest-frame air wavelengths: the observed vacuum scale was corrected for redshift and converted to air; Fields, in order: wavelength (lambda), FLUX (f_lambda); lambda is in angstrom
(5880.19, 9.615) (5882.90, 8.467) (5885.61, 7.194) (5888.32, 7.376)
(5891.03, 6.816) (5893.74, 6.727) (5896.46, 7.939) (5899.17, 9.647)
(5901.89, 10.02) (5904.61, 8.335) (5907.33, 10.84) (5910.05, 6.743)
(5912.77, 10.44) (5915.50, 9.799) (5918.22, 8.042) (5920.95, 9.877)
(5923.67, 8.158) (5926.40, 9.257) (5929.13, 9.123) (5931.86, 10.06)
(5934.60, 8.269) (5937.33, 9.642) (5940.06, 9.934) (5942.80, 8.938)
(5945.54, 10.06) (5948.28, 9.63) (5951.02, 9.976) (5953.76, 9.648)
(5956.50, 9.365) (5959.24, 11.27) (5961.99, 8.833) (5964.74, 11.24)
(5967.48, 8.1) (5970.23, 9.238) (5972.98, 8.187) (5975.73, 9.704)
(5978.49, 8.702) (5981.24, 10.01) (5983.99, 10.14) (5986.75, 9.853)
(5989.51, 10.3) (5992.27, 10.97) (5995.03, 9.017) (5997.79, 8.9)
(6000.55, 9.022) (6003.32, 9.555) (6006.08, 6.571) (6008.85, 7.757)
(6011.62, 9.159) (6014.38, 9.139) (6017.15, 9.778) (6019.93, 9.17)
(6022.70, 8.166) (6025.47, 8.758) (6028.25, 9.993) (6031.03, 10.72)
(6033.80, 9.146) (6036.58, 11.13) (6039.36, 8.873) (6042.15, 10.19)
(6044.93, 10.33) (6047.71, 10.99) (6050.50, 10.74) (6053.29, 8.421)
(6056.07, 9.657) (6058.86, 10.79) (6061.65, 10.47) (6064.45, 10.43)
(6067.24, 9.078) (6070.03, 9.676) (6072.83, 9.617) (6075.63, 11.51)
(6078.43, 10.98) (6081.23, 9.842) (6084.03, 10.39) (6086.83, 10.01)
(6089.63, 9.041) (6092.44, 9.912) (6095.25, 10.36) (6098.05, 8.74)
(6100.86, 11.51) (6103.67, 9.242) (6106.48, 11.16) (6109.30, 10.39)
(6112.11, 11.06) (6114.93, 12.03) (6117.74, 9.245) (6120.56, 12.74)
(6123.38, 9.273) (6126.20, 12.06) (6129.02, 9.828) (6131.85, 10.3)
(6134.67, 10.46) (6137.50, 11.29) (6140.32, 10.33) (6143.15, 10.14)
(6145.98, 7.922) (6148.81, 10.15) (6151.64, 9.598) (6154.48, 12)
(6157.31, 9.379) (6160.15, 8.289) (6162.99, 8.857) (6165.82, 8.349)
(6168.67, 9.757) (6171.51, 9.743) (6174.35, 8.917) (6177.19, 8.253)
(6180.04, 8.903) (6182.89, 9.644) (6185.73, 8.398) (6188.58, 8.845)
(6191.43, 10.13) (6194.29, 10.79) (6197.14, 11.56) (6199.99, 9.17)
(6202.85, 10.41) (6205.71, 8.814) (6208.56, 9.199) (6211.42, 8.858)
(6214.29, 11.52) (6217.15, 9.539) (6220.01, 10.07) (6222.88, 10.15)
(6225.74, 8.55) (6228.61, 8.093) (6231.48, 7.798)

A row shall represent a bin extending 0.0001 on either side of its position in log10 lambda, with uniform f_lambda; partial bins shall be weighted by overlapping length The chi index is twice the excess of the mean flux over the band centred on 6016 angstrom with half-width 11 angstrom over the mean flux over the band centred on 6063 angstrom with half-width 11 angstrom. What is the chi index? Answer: -2.4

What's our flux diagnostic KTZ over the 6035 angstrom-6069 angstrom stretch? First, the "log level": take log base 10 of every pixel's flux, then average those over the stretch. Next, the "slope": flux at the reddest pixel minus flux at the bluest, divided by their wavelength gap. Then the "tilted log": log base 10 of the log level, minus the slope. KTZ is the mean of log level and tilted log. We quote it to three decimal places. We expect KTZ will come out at 0.535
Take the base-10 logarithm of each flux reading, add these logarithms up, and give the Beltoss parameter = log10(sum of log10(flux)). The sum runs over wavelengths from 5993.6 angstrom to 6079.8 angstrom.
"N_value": 1.5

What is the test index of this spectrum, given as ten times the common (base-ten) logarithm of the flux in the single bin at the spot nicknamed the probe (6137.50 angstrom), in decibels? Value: 10.5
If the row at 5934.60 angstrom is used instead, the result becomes 9.2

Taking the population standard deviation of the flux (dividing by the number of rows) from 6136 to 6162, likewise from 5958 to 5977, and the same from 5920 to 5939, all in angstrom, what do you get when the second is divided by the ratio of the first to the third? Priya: 0.69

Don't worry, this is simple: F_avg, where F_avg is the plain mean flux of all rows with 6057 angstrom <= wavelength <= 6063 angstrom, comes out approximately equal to 10.6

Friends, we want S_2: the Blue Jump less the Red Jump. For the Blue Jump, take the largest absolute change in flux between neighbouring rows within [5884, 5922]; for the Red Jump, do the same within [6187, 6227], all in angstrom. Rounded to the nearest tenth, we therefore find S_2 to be 1.4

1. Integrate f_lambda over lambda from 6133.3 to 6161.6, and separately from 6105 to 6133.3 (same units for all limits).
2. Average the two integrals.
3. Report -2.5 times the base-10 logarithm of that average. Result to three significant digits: -6.17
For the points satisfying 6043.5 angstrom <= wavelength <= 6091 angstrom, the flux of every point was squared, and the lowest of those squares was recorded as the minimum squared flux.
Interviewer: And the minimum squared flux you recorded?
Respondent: 71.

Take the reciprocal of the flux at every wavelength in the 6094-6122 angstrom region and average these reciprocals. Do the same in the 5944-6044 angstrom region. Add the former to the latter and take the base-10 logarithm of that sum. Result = -0.694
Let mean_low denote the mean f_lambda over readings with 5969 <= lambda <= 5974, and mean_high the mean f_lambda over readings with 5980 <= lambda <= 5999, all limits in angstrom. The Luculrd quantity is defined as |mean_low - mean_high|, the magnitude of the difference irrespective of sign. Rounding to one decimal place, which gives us 1.2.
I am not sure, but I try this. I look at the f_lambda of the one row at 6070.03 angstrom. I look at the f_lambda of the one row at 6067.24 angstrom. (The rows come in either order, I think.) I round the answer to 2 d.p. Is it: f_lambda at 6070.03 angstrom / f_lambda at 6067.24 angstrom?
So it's 1.07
